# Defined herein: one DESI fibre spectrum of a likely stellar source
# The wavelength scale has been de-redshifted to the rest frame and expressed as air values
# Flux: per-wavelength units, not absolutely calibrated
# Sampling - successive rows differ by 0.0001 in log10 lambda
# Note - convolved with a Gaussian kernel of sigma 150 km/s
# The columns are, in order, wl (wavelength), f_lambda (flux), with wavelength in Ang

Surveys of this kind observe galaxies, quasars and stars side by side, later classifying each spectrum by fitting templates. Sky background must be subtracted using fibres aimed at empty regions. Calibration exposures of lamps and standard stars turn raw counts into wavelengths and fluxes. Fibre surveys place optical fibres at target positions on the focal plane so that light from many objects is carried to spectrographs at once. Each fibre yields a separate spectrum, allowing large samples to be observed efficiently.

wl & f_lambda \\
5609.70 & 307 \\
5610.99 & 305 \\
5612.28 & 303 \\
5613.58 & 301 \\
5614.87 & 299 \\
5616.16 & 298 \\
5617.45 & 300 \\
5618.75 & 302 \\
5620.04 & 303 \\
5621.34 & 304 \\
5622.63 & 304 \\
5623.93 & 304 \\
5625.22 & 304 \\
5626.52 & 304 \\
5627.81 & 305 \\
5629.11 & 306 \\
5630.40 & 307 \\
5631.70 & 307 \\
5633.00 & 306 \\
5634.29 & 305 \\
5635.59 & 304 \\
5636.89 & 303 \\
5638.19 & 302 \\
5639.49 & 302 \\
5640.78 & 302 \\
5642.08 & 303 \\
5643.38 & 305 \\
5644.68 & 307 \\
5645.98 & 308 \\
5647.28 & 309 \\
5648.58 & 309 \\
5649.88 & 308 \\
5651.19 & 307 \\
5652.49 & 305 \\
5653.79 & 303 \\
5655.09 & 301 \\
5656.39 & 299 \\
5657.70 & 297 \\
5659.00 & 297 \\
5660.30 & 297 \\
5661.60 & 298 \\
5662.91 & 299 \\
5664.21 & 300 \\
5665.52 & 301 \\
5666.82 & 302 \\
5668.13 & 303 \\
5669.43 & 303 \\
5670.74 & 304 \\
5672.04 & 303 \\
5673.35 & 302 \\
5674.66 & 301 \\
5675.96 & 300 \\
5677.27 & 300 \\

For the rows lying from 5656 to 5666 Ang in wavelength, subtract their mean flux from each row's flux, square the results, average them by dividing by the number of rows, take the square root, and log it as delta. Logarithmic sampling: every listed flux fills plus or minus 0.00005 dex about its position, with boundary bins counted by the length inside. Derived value 1.41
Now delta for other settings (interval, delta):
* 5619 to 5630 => 0.83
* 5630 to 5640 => 1.94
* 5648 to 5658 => 4.09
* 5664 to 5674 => 1.20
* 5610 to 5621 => 2.18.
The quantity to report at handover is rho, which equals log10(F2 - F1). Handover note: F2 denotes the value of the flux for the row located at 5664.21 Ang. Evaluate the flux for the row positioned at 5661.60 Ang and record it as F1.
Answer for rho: 0.3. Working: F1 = 298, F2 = 300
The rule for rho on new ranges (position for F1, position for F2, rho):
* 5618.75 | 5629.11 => 0.6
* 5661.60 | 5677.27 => 0.3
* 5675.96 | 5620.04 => 0.5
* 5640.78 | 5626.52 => 0.3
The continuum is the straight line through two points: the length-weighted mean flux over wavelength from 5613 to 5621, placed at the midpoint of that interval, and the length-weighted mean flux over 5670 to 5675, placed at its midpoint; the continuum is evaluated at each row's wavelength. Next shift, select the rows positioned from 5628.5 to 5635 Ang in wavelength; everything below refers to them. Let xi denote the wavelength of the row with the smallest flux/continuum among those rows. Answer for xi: 5634.29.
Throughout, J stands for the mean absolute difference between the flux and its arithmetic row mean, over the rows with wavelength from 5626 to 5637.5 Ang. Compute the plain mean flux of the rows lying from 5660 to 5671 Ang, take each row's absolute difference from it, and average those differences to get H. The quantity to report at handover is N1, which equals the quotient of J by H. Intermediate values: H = 2.0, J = 1.14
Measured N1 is 0.6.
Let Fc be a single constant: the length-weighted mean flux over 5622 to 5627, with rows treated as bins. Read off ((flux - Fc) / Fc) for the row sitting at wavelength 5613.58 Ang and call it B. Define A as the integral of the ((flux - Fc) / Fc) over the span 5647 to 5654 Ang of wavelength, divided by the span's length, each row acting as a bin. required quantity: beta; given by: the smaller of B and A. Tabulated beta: -0.009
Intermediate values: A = 0.011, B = -0.0089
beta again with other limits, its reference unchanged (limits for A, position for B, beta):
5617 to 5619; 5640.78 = -0.009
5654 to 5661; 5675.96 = -0.017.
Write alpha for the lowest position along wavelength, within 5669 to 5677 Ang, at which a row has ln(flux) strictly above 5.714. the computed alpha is 5670.74 Ang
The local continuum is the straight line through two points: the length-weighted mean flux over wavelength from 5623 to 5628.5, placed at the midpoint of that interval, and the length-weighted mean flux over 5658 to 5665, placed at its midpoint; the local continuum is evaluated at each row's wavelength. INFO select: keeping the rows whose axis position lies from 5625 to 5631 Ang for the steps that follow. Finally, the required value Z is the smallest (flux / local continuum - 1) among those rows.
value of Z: -0.0006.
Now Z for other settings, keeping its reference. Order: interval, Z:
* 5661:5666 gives -0.0008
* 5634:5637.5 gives 0.0024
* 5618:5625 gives -0.0106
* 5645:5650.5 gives 0.0240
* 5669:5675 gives 0.0164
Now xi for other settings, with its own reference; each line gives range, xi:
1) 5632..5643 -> 5640.78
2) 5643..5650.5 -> 5643.38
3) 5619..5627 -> 5620.04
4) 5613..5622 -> 5616.16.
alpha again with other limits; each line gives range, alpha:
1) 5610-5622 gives 5610.99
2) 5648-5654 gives 5648.58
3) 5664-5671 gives 5670.74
